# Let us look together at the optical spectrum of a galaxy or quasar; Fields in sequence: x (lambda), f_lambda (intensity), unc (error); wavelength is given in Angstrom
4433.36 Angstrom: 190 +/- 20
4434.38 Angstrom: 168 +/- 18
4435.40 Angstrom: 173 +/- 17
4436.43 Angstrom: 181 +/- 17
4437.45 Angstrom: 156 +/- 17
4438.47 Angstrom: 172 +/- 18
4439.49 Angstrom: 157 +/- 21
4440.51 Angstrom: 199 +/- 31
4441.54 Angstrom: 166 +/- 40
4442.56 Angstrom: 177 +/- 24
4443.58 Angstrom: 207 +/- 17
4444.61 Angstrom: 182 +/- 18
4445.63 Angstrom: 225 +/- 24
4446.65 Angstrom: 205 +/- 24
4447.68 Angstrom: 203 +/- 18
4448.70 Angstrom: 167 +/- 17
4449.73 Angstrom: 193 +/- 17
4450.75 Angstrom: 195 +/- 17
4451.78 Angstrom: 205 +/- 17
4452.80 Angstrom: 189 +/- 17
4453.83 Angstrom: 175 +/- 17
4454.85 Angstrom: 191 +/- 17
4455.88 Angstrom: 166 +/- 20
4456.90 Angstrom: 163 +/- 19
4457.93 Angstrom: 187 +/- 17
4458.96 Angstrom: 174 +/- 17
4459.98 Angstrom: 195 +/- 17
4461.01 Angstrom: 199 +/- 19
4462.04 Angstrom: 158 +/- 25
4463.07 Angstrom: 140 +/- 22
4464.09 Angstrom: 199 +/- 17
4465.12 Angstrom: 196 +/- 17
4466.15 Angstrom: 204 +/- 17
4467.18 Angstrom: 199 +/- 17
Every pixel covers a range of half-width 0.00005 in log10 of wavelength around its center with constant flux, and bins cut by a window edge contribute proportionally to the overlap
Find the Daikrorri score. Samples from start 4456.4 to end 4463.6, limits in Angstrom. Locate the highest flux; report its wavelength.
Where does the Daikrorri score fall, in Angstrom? 4461.01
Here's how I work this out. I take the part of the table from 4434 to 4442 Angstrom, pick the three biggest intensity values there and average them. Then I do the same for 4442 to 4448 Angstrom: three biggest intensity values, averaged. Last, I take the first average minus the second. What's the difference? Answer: -28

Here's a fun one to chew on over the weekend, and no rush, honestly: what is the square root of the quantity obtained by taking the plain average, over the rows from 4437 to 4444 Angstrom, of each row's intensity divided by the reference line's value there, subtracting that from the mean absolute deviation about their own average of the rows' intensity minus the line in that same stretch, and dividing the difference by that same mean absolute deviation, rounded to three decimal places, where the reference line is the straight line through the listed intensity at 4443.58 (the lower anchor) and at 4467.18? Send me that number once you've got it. 0.973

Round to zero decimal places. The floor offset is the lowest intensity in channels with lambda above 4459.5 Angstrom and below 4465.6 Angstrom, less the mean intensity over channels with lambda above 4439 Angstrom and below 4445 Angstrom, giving -41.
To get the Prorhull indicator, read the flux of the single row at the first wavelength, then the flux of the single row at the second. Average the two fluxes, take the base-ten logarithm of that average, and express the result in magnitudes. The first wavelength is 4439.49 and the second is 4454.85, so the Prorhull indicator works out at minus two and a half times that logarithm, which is -5.60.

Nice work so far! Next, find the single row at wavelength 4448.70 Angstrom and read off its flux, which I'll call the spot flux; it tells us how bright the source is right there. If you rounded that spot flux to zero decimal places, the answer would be 167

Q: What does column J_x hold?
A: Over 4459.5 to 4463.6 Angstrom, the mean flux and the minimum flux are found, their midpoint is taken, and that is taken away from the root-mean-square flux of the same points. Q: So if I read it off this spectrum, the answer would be 18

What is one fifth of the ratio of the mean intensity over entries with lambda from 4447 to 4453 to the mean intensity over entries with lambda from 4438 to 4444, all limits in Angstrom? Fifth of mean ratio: 0.21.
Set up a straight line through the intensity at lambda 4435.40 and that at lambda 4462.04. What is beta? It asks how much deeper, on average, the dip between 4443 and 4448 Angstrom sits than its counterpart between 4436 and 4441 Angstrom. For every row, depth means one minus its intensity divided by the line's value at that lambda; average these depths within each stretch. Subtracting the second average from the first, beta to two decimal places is -0.21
